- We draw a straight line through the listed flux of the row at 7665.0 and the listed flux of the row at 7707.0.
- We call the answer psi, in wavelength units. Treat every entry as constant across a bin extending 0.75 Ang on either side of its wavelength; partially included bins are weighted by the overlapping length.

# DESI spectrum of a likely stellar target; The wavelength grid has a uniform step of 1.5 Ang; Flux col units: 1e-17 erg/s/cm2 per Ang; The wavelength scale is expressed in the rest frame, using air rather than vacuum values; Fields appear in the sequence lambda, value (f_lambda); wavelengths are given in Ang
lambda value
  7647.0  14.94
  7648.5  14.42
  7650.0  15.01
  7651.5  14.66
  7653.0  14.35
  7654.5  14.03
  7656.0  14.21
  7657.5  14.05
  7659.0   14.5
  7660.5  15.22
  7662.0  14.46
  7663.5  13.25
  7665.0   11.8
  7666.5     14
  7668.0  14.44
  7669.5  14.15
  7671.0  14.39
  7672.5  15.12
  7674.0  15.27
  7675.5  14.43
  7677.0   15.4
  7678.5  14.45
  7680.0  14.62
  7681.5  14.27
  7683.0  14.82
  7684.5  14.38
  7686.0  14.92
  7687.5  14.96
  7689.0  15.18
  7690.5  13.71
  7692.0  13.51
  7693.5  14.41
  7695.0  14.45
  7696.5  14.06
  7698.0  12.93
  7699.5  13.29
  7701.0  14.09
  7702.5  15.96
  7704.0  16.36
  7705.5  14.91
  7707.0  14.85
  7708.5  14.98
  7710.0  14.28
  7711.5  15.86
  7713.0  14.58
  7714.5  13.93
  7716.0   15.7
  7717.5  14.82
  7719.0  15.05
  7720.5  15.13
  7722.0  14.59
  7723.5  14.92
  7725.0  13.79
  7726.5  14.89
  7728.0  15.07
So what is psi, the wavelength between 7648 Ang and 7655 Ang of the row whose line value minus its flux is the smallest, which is 7650.0 Ang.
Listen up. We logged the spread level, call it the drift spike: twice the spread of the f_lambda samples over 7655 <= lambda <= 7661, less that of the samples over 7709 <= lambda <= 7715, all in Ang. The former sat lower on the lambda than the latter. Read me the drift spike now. 0.2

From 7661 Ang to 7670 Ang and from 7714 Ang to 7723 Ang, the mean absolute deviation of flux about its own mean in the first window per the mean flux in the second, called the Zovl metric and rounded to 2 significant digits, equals 0.052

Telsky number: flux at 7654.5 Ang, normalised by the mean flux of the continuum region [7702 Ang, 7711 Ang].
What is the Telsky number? 0.92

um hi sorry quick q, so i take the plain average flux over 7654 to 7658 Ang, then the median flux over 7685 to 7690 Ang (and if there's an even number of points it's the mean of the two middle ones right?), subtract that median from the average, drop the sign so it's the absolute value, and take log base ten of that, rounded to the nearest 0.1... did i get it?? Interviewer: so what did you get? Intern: -0.1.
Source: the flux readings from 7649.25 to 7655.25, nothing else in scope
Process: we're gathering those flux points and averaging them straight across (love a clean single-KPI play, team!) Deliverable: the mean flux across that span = 14.5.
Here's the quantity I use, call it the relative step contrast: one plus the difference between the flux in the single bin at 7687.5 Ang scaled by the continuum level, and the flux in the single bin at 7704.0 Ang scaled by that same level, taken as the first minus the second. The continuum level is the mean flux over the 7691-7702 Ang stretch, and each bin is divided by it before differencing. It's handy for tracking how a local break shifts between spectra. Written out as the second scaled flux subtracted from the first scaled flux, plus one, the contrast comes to 0.90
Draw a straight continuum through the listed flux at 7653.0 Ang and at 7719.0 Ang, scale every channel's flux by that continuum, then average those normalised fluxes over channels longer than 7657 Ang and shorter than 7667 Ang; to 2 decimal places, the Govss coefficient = 0.96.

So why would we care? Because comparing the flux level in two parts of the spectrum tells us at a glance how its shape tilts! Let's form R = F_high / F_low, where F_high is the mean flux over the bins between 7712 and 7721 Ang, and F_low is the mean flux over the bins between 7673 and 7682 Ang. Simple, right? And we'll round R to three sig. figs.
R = 1.01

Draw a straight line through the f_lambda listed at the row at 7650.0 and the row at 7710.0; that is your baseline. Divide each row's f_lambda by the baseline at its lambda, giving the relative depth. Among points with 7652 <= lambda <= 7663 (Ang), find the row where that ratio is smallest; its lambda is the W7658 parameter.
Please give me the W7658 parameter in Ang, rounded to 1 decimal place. 7654.5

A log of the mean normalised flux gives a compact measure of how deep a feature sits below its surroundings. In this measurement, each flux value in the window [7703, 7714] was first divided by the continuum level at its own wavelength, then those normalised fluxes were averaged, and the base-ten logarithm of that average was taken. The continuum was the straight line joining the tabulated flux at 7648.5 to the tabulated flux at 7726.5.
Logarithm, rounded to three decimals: 0.010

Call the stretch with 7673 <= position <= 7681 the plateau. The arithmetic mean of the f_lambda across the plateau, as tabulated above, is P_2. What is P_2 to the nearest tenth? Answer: 14.8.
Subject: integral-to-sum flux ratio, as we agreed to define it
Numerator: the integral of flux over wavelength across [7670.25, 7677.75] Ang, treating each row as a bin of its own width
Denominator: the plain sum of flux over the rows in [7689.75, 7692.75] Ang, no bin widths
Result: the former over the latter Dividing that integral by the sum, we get 4.1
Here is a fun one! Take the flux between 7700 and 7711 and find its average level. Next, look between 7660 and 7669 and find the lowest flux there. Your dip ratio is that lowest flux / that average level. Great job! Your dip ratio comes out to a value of 0.78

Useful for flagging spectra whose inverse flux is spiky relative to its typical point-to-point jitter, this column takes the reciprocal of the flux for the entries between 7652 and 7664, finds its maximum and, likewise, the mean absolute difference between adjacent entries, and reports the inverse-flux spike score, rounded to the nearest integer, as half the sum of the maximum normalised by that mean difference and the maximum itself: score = 14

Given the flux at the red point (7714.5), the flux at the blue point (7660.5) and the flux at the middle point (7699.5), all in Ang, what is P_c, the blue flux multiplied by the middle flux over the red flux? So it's 14.5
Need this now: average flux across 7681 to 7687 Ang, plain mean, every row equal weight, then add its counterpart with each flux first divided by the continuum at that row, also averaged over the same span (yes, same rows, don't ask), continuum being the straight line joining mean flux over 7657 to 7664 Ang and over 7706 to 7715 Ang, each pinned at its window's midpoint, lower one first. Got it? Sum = 15.6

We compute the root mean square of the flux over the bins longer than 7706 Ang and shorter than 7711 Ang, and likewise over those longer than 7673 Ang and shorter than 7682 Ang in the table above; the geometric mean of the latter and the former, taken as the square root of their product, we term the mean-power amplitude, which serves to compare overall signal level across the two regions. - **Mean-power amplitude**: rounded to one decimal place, 14.7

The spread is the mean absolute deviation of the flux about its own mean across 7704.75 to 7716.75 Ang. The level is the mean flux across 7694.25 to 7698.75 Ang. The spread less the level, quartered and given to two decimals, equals -3.33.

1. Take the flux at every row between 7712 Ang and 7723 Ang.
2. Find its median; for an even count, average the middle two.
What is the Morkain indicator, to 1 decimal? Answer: 14.8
